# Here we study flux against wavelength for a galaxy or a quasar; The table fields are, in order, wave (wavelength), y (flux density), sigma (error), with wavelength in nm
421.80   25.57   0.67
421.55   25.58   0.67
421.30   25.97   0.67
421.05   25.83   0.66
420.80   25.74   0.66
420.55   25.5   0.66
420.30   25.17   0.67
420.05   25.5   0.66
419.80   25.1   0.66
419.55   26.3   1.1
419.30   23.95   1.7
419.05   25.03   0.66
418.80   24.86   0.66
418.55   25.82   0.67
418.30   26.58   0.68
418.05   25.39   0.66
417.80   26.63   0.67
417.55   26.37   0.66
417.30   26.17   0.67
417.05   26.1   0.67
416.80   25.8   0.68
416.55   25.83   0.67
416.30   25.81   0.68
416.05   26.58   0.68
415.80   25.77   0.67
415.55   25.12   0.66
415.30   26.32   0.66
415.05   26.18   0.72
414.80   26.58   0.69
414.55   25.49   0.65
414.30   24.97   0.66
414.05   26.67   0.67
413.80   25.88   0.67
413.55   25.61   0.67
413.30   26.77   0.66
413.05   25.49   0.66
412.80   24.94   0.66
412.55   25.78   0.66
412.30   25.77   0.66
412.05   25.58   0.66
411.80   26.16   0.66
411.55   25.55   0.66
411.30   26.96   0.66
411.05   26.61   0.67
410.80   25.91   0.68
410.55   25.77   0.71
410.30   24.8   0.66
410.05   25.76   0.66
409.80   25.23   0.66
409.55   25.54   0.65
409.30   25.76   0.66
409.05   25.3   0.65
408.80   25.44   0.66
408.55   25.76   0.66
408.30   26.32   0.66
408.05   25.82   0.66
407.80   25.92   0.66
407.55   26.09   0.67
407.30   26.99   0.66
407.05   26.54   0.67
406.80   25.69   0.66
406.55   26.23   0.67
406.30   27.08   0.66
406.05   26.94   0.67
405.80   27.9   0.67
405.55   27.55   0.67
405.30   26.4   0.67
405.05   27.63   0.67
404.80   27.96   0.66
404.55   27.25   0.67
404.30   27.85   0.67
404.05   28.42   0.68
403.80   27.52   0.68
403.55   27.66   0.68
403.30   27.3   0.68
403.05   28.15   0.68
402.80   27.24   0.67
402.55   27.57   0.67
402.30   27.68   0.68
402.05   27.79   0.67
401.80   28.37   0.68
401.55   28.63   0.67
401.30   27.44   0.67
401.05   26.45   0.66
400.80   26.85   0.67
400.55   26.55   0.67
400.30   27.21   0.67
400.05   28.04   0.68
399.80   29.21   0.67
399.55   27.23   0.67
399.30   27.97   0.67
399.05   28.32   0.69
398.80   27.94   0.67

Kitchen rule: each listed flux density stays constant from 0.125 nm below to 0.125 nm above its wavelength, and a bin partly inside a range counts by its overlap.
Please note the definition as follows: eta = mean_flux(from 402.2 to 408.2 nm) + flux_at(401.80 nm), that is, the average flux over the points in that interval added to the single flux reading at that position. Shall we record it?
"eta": 55.5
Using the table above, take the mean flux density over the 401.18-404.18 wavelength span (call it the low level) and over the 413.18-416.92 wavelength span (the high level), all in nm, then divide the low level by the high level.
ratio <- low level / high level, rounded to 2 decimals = 1.07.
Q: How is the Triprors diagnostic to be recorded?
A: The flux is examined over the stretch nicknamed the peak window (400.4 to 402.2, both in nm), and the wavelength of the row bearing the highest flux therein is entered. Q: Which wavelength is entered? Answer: 401.55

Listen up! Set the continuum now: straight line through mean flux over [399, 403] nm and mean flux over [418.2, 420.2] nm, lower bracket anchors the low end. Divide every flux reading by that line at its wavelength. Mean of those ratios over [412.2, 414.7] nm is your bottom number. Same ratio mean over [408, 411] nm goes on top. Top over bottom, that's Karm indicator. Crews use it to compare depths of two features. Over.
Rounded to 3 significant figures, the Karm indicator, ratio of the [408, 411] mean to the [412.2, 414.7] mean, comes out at 0.977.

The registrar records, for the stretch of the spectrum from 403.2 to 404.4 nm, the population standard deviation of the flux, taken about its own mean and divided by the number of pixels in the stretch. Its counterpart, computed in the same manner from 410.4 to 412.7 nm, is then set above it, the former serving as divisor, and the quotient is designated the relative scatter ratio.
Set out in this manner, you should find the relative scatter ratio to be 1.2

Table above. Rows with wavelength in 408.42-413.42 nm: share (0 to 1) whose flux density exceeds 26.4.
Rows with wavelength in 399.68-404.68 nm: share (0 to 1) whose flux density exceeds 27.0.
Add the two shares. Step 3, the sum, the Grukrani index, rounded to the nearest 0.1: 1.0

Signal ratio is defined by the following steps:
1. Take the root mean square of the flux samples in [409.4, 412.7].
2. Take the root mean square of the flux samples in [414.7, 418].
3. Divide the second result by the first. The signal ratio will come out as 1.01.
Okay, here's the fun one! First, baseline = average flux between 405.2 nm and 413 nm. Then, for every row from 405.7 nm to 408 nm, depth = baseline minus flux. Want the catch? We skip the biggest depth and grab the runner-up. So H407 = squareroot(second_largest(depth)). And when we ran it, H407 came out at 0.38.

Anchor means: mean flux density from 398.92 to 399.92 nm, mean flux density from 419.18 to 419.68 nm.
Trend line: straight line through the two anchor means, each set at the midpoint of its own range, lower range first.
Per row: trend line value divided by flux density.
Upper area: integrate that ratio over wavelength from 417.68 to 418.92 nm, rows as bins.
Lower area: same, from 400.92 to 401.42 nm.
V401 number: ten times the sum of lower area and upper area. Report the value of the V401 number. 17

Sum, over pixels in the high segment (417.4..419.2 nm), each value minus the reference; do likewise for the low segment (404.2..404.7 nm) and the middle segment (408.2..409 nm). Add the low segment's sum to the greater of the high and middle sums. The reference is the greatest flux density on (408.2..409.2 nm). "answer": 1.0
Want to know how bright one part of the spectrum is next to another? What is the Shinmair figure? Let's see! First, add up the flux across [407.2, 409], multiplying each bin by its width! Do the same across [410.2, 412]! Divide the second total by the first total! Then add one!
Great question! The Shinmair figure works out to 2.00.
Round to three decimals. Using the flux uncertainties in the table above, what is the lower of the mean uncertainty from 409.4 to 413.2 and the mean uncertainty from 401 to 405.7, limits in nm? 0.665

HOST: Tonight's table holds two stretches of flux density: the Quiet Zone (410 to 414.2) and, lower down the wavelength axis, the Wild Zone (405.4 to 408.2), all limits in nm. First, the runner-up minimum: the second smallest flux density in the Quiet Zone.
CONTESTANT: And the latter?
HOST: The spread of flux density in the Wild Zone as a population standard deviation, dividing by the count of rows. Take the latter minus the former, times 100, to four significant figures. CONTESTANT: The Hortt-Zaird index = -2424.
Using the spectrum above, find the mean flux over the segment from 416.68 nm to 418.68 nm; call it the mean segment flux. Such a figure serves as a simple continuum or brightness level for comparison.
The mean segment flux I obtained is 26.1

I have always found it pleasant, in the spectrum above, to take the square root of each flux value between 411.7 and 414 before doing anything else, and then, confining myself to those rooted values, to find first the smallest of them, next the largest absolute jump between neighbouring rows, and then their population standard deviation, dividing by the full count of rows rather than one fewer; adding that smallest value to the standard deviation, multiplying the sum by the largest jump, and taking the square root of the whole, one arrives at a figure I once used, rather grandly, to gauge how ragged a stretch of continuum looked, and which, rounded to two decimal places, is 0.79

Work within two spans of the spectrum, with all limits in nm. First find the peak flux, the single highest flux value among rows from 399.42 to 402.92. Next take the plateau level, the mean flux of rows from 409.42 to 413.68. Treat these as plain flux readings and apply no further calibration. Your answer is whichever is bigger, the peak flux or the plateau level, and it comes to 29.2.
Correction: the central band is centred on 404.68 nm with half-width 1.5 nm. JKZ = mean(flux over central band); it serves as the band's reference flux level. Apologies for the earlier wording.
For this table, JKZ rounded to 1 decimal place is 27.5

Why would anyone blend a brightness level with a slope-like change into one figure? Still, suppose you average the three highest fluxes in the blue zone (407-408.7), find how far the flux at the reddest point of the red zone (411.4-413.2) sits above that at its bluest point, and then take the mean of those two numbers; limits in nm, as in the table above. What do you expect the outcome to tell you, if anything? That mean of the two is 13.3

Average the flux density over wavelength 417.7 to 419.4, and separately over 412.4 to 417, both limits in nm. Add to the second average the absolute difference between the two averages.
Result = 26.3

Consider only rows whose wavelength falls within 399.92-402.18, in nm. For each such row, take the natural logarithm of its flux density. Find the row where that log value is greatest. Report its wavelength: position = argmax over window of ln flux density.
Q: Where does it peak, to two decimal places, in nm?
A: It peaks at 401.55 nm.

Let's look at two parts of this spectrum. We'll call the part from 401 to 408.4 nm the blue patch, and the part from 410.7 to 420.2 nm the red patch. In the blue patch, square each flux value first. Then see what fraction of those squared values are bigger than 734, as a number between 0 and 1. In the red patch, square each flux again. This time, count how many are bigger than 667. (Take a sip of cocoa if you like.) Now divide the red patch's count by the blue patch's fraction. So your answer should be 30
